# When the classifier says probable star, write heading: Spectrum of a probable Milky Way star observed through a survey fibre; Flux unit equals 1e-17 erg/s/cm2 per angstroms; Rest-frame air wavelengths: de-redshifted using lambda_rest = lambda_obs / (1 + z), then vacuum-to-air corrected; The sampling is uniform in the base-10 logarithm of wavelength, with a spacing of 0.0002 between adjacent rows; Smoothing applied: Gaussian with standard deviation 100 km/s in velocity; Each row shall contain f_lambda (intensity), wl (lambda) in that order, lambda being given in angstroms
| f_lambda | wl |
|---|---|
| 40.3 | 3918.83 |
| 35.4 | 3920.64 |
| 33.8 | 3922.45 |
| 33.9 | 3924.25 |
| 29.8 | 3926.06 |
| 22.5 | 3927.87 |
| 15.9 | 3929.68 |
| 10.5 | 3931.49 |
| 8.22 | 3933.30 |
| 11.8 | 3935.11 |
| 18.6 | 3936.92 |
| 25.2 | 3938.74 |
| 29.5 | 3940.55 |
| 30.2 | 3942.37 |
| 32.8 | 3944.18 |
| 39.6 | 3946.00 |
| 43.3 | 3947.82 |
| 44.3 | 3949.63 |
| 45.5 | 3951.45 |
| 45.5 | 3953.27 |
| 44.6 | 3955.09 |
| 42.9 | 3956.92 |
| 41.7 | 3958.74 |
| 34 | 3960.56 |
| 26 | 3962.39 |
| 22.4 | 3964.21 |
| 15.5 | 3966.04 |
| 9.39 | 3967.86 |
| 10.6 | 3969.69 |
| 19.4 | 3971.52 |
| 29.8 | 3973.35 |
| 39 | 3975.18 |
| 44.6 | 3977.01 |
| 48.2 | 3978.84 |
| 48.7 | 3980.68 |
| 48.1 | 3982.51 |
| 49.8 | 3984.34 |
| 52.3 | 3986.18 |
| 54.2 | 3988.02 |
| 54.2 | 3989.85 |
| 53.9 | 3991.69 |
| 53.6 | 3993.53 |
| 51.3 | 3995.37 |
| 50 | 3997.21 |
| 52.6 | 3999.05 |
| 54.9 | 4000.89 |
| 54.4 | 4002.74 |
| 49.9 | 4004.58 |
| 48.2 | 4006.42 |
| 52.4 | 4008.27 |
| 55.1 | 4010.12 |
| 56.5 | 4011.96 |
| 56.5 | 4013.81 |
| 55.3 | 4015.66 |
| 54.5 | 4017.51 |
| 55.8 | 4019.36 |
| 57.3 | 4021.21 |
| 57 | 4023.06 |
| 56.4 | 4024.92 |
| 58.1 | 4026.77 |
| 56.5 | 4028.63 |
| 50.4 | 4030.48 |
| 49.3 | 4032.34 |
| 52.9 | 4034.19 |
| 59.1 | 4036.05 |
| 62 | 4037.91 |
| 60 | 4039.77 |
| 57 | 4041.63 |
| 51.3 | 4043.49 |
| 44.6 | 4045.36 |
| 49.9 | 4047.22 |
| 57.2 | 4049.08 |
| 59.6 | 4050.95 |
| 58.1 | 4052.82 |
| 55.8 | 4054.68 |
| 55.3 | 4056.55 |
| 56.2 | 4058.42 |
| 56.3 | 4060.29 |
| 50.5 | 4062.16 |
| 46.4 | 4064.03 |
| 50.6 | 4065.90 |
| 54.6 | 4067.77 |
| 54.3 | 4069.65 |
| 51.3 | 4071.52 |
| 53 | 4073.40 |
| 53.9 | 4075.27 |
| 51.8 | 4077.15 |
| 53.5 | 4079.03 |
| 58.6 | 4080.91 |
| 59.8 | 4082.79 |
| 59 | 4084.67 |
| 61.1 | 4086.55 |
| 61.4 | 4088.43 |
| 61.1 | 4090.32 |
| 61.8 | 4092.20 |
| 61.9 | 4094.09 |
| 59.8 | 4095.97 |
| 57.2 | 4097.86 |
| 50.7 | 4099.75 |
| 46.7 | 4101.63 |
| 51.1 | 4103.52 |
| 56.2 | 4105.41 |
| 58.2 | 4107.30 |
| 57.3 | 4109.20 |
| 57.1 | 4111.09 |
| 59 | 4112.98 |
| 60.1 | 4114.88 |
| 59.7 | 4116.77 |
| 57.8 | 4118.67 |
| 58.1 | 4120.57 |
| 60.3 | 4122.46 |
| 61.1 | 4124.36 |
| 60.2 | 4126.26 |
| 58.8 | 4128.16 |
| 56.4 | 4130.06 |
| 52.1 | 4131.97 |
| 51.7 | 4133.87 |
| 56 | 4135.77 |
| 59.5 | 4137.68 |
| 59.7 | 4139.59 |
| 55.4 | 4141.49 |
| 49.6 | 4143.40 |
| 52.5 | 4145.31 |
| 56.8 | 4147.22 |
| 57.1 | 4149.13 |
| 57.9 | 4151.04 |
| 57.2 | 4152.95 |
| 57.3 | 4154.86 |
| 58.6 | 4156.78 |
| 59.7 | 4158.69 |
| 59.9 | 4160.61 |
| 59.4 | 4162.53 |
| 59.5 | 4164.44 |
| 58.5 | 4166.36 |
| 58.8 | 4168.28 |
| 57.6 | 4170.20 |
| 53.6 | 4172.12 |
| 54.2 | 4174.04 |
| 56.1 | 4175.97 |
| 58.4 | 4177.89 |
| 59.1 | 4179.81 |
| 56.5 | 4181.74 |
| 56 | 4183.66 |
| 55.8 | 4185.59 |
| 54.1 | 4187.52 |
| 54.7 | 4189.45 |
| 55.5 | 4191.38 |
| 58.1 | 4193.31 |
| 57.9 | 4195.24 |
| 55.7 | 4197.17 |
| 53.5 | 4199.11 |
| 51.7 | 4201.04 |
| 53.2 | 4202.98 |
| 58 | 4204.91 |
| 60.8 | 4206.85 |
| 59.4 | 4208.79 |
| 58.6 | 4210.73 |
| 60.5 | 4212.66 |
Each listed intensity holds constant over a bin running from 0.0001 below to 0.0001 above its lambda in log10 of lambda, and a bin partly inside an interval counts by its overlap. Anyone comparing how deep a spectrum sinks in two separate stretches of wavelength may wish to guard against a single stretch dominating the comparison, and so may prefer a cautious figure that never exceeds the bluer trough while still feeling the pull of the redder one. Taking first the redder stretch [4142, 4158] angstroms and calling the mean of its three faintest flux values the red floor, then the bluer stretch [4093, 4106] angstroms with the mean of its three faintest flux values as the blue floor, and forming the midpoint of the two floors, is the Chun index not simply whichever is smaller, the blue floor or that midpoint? 49.5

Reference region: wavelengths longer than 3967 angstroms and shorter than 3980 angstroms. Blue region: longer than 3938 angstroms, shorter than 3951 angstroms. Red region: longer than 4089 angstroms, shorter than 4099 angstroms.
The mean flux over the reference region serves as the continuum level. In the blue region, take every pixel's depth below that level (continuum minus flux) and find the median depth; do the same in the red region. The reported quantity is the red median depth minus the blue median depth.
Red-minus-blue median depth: -28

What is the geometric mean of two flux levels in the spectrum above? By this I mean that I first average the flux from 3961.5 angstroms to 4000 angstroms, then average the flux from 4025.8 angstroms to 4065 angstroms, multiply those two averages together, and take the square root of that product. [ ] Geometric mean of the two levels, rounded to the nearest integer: 47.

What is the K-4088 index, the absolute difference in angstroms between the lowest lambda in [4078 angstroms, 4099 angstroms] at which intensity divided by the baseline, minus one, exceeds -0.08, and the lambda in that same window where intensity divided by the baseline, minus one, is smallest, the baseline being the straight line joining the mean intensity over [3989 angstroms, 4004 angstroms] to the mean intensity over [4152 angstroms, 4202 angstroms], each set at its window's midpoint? 0.0 angstroms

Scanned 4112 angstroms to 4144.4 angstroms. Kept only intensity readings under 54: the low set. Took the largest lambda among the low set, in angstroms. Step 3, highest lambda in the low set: 4143.40 angstroms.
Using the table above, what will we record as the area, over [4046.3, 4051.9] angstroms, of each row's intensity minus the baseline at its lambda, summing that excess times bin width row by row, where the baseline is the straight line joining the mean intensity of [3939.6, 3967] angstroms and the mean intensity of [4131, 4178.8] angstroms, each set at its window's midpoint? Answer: 55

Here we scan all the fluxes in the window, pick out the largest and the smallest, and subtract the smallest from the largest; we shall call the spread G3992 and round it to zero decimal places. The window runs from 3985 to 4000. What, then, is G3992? 4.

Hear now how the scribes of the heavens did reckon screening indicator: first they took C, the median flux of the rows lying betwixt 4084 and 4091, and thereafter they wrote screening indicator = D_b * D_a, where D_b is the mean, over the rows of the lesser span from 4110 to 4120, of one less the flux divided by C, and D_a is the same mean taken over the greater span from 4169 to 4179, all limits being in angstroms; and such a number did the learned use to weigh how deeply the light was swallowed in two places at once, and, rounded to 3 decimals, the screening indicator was 0.003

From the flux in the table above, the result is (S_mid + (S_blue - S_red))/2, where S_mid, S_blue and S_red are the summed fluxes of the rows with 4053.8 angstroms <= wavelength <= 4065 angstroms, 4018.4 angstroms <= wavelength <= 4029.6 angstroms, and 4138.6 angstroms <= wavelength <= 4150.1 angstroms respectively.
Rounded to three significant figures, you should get 165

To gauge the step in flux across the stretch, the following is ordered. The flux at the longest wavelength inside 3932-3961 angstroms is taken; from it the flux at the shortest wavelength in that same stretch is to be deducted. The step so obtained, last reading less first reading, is 26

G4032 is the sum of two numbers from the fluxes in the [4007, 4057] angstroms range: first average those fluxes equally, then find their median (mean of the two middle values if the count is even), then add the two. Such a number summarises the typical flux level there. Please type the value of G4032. 111.7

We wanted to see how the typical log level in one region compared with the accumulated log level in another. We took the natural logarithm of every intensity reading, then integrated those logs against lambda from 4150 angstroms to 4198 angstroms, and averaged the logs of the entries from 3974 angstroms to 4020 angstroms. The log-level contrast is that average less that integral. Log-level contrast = -190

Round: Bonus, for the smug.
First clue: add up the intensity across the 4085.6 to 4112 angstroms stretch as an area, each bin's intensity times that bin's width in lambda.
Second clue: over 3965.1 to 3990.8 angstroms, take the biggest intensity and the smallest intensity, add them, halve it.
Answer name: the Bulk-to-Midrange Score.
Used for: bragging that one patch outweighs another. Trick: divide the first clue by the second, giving 48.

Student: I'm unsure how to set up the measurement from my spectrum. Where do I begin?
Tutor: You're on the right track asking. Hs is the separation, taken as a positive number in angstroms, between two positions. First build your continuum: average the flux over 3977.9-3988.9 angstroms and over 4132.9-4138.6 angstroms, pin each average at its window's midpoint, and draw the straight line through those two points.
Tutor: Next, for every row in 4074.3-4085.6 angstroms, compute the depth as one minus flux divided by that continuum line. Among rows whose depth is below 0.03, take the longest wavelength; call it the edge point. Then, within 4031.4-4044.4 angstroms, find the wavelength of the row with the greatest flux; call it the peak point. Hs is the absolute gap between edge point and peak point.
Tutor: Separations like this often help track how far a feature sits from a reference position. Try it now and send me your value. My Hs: 46.8 angstroms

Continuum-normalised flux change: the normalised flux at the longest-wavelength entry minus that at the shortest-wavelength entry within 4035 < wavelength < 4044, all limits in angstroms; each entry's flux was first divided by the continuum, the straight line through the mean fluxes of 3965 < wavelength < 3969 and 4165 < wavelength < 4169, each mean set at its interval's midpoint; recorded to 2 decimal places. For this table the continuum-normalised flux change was -0.38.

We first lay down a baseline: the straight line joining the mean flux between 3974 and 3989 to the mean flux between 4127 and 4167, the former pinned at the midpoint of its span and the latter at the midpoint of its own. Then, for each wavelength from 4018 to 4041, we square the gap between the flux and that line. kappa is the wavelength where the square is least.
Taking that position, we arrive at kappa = 4030.48 angstroms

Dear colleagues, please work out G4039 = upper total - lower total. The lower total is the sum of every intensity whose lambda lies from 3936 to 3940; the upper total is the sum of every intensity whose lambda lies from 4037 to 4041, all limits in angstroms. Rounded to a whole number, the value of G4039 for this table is 78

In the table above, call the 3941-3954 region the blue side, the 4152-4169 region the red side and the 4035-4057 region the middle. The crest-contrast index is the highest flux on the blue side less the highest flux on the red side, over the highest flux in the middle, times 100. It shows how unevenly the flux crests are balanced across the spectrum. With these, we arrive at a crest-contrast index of -23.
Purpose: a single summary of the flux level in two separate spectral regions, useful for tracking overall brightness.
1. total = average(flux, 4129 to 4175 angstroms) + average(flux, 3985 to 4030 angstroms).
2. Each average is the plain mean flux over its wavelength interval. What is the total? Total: 111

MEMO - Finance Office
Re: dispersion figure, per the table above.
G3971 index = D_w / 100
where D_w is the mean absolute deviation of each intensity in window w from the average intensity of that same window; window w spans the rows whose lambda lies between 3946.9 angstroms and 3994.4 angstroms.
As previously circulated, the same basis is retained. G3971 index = 0.113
